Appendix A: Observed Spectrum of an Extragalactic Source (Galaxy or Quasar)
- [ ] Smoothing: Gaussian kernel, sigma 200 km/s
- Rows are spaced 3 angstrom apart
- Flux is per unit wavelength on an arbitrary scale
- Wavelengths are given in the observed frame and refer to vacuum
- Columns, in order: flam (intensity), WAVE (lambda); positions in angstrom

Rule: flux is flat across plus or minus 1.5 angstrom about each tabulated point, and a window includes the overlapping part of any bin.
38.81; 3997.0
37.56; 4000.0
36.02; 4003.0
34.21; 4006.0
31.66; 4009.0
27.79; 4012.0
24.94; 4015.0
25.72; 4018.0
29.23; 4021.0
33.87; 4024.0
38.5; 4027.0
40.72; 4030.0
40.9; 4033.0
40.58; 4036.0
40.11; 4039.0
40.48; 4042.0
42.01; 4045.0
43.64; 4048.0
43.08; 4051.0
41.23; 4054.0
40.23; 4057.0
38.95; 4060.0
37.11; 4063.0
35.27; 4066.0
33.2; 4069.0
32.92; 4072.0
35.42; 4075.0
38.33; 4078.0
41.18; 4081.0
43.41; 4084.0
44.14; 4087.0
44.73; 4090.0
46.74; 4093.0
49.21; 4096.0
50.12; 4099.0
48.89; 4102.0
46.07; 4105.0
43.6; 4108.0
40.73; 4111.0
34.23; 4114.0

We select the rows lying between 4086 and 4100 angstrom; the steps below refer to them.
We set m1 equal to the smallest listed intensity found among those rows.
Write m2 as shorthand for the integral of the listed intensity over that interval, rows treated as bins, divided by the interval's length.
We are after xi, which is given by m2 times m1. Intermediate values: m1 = 44.14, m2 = 47.0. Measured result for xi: 2074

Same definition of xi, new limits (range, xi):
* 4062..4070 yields 1169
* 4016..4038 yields 913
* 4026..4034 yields 1543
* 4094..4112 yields 1898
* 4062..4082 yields 1187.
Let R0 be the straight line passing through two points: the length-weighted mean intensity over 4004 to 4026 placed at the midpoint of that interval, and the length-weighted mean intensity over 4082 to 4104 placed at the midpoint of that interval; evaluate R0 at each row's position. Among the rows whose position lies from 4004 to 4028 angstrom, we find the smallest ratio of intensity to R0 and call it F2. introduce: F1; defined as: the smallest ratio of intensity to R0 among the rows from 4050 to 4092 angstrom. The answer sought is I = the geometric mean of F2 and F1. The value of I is 0.806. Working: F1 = 0.781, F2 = 0.832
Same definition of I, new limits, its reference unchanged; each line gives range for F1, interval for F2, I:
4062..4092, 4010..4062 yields 0.806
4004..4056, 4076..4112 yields 0.820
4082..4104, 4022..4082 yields 0.871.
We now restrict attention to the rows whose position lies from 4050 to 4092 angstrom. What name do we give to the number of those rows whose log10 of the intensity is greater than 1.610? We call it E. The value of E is 6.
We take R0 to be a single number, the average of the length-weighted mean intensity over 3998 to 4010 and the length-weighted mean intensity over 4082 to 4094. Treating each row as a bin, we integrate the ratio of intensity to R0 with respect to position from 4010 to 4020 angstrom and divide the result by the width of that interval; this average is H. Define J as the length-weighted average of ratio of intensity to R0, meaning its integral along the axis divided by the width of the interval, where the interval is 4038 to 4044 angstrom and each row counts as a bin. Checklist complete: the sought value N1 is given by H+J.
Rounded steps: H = 0.67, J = 1.02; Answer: 1.68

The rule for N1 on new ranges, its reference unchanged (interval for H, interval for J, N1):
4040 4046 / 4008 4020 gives 1.72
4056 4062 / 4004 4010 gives 1.82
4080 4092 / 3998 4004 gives 2.02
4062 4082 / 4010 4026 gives 1.63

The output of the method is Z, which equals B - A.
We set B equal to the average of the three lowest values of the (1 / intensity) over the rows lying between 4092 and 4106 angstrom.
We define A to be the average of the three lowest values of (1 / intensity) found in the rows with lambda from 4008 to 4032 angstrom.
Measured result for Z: -0.0064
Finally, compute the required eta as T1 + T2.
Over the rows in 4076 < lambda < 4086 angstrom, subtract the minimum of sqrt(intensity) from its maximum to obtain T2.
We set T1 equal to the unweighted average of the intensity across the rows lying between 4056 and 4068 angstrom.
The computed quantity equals 38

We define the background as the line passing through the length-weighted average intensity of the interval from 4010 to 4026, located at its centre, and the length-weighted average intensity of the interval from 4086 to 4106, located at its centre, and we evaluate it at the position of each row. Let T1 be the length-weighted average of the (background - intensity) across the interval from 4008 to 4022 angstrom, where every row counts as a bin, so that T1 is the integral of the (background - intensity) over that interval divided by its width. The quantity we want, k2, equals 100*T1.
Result 34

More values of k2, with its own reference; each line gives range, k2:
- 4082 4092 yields 102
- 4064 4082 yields 584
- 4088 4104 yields -53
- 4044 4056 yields -609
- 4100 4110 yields 325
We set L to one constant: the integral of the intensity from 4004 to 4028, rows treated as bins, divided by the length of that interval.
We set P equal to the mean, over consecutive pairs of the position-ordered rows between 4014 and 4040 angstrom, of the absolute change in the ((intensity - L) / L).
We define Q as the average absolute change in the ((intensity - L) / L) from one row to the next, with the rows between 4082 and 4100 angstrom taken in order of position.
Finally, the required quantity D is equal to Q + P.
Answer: 0.11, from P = 0.068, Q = 0.044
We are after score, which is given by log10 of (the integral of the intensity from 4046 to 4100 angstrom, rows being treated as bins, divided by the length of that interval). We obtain 1.613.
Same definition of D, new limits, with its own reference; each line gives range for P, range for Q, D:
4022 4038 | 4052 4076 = 0.11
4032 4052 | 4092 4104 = 0.08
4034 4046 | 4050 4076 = 0.08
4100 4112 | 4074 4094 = 0.15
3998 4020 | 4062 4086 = 0.14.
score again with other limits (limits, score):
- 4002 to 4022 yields 1.474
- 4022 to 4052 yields 1.604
